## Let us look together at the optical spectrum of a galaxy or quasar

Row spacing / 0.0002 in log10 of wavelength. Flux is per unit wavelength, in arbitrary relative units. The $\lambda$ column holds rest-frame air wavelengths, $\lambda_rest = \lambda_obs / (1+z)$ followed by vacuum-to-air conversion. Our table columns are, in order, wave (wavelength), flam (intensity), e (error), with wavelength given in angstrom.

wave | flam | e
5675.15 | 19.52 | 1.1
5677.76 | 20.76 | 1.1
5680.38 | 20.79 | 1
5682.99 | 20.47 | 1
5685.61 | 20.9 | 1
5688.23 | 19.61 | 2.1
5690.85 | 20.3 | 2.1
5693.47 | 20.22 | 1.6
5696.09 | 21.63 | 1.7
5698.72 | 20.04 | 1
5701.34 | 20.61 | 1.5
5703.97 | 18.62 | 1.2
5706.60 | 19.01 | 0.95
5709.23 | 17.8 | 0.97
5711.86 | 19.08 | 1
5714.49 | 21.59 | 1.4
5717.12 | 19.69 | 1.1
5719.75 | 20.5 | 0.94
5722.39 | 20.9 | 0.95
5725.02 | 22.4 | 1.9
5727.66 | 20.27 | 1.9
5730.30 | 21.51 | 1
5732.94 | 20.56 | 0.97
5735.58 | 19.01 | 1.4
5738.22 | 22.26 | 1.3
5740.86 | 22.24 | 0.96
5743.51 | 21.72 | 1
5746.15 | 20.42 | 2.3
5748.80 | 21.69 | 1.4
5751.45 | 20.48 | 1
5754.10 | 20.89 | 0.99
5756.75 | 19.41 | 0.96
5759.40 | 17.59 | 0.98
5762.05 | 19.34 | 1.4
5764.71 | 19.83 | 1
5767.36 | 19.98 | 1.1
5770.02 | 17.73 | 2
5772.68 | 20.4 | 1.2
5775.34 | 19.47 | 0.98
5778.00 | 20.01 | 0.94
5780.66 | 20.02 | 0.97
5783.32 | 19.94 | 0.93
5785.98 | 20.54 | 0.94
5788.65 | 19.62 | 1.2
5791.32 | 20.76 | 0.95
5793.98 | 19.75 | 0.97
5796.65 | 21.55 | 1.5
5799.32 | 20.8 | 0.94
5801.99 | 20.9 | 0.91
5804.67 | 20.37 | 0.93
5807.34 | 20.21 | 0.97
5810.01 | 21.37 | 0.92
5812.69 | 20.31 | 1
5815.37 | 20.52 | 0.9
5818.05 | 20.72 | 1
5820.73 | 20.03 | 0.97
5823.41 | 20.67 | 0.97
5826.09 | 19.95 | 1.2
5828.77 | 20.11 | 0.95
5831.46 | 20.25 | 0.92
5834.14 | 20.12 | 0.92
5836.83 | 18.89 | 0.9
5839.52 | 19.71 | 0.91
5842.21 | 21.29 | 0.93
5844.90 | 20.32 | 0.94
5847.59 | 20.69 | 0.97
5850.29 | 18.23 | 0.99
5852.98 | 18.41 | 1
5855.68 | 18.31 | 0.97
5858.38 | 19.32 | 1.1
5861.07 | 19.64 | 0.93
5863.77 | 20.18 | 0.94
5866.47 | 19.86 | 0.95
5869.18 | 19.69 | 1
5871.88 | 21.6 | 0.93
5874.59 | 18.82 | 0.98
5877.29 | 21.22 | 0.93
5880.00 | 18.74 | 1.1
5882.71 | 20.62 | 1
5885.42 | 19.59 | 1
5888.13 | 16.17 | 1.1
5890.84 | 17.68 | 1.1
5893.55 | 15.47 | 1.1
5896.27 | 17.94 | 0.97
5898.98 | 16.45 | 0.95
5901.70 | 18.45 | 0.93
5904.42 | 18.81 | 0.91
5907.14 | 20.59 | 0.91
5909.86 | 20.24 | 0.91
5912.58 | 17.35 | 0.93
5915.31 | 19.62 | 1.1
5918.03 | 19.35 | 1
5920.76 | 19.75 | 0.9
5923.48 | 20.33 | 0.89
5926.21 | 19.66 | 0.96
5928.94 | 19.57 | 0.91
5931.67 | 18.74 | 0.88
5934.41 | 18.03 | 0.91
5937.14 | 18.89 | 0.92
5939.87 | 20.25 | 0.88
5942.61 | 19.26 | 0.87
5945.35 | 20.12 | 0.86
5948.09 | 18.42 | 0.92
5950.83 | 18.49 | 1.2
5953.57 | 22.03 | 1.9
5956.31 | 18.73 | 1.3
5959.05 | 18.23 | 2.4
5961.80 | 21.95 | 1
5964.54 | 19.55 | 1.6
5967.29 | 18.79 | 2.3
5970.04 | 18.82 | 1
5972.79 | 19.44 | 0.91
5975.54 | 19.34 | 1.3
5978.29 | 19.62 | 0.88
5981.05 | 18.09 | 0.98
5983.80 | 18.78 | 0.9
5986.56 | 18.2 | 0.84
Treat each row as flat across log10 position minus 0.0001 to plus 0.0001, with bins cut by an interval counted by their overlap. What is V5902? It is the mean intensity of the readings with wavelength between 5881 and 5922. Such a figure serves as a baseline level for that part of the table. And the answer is 18.5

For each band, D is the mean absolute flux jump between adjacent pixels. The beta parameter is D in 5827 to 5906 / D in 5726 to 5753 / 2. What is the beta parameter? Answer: 0.52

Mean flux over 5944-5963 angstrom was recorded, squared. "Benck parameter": 388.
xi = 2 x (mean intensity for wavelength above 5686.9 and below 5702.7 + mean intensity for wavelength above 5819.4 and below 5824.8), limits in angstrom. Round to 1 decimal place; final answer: 81.5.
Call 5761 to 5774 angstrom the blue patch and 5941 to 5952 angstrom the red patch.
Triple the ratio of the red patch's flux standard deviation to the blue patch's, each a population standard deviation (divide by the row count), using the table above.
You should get 2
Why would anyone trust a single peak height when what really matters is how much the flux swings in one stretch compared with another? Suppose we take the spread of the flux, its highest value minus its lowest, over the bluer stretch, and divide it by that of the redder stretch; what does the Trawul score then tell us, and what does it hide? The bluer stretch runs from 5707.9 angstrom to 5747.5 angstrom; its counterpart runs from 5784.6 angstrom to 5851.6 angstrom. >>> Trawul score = 1.4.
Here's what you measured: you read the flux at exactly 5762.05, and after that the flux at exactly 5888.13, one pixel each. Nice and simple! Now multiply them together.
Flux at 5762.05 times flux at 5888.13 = 313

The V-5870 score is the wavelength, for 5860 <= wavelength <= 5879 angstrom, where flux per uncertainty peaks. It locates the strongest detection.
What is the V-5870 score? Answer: 5871.88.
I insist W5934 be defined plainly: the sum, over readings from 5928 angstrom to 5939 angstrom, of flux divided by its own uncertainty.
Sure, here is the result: 83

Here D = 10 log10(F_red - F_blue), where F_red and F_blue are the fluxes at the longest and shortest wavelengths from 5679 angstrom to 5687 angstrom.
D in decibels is -10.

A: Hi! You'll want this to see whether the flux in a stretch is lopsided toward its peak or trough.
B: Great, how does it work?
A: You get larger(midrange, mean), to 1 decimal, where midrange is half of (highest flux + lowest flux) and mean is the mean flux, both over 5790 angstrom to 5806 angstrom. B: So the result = 20.7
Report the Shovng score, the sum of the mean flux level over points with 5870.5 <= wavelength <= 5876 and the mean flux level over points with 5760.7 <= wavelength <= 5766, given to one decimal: 39.8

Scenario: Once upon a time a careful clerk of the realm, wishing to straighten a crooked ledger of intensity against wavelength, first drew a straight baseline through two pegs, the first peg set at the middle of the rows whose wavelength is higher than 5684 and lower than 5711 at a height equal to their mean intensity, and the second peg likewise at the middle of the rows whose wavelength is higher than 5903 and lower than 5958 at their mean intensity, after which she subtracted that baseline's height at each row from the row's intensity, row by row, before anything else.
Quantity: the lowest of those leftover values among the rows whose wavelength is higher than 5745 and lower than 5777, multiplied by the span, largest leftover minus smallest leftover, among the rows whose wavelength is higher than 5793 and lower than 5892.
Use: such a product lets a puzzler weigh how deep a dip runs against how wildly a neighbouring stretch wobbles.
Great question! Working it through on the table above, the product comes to -12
